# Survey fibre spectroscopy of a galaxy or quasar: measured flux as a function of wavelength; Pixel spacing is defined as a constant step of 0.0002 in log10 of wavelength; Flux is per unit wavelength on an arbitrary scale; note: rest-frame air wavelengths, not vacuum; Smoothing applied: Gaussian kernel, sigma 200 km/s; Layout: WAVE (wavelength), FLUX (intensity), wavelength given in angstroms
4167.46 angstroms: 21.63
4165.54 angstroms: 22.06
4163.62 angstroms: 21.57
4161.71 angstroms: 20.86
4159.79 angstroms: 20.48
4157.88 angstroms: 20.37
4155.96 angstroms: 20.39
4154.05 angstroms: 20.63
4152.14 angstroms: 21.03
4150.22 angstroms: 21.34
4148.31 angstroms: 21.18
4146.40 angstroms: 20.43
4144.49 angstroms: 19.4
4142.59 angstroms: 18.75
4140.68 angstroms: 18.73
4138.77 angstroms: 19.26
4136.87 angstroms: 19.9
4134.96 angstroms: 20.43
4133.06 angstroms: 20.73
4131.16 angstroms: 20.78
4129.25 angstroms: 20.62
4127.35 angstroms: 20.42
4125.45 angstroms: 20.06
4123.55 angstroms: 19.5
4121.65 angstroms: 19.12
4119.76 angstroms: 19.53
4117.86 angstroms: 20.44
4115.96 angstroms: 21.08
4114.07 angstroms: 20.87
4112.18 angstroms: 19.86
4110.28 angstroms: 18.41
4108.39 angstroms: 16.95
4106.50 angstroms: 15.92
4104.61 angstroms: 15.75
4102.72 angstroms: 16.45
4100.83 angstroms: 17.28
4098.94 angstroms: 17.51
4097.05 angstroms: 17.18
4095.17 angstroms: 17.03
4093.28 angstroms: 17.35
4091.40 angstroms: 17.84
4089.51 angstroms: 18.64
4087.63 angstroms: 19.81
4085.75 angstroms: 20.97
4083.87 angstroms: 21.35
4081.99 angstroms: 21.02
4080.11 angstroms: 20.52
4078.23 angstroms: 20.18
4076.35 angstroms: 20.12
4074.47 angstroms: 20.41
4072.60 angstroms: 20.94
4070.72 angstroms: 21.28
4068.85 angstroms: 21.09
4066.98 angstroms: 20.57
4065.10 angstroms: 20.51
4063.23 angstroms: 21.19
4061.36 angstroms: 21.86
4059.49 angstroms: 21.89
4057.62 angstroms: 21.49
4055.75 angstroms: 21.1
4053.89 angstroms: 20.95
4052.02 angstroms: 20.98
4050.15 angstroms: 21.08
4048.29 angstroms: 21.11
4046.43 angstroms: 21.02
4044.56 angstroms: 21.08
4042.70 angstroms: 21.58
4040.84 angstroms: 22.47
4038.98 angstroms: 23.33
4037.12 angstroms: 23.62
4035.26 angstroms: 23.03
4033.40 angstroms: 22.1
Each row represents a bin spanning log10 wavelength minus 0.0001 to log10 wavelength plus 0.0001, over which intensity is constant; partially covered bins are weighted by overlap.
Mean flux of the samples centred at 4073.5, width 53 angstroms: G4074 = 20.2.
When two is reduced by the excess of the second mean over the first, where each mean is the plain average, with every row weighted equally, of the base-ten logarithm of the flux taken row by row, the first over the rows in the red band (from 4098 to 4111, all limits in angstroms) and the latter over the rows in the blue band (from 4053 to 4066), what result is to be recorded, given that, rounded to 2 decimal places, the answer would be 1.90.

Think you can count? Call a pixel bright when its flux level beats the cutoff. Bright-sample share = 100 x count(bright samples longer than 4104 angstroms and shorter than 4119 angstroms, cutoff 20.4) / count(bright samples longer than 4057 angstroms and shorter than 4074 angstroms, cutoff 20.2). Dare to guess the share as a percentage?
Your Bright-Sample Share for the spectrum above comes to 33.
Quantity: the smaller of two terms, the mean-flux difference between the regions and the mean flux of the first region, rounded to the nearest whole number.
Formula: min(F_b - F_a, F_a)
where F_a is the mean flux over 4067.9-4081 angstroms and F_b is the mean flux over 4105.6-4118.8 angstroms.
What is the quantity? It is -2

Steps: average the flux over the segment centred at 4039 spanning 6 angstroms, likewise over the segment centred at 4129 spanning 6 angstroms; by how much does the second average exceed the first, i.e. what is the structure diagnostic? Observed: -2.5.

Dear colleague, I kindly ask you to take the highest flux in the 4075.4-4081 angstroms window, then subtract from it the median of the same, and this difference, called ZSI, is 0.34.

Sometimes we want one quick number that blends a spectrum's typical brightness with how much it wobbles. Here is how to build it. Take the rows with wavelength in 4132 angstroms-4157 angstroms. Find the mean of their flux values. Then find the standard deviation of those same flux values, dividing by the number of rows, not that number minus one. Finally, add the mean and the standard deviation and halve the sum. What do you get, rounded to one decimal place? 10.5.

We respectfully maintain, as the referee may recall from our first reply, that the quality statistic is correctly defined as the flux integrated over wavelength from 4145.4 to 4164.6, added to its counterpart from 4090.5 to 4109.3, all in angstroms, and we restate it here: 718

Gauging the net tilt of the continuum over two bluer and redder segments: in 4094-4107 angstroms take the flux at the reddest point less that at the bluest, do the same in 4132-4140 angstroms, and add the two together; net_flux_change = -2.6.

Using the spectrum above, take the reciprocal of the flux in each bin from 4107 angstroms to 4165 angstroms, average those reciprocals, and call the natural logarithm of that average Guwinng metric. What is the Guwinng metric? -3.00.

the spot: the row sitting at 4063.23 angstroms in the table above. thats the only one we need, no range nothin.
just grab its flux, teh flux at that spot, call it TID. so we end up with 21.19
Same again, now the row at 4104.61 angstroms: 15.75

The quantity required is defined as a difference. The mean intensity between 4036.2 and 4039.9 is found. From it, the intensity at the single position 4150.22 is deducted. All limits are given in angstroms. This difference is 2.1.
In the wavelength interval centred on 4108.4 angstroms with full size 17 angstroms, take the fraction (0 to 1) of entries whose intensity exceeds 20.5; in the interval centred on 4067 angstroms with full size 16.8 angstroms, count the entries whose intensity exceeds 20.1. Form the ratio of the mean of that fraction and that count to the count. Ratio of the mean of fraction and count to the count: 0.512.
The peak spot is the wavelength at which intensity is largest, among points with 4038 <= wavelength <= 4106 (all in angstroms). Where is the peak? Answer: 4038.98 angstroms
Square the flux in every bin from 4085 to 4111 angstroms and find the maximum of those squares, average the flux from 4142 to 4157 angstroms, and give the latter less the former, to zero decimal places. -419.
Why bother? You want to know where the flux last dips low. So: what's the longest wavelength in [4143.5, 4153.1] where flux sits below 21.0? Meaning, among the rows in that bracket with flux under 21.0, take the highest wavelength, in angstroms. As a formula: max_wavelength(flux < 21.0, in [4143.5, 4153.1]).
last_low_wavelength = 4146.40 angstroms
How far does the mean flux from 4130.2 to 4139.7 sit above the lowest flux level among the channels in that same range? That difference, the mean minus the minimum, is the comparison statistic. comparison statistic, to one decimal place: 1.0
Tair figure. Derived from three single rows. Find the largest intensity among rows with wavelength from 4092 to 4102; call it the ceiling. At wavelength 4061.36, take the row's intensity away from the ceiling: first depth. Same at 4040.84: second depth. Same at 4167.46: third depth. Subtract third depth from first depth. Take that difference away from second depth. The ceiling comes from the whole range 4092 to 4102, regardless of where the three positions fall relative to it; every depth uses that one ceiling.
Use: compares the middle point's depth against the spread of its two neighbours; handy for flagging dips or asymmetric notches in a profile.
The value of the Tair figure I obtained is -4.7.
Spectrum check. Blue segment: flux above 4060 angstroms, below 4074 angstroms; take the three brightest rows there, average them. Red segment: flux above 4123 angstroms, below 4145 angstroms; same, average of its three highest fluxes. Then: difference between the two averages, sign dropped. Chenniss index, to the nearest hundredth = 0.73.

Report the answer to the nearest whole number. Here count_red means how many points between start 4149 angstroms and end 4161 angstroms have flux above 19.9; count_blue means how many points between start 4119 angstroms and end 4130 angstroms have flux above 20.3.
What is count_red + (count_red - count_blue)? 10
